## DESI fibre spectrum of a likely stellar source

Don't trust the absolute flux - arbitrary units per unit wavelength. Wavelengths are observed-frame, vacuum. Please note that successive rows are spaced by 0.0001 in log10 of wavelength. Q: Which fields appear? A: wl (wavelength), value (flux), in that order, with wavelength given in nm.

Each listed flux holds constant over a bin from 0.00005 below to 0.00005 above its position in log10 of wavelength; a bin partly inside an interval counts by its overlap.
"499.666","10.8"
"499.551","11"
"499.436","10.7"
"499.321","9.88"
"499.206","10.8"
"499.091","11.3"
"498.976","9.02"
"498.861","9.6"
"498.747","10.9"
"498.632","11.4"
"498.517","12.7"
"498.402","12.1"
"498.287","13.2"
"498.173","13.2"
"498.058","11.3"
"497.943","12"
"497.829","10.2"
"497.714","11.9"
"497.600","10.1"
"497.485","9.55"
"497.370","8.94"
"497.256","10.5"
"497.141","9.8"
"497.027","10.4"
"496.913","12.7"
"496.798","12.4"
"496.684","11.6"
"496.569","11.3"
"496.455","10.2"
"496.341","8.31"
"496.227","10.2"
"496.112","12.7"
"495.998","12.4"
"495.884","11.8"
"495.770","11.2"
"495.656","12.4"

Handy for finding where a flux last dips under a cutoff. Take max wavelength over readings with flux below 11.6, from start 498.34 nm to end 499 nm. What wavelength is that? 498.976 nm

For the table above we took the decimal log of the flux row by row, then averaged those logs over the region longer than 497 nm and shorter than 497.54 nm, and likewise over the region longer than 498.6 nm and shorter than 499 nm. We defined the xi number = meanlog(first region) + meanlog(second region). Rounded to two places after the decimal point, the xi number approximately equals 2.00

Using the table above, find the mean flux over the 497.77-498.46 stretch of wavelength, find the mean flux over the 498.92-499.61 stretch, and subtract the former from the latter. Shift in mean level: -1.5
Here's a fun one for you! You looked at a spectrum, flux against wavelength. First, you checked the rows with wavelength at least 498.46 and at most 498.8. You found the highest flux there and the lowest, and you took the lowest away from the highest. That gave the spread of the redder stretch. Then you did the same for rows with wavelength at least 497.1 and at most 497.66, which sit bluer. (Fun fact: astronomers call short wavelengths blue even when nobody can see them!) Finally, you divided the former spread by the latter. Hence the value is 1.2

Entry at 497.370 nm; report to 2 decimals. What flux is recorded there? 8.94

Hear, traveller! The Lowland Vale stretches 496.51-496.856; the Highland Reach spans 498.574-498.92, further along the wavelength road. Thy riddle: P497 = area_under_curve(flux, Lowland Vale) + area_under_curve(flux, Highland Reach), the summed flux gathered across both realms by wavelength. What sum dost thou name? 7.7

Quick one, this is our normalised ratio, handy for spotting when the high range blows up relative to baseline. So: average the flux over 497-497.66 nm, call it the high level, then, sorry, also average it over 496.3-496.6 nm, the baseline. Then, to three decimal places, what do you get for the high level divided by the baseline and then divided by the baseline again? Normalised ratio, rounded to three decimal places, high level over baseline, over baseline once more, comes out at 0.100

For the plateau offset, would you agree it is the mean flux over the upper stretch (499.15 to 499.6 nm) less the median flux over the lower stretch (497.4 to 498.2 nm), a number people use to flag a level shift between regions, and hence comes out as -0.71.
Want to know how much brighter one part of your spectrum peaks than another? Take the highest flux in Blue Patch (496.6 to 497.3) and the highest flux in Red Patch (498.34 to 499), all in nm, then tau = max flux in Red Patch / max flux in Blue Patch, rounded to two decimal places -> 1.00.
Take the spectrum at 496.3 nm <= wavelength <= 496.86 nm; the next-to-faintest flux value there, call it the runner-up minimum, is 10.2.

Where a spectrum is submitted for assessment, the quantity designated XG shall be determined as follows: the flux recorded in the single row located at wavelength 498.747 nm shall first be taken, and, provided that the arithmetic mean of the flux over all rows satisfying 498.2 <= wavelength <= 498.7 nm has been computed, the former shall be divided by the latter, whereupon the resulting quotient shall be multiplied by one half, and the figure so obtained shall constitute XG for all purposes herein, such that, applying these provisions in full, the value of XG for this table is 0.44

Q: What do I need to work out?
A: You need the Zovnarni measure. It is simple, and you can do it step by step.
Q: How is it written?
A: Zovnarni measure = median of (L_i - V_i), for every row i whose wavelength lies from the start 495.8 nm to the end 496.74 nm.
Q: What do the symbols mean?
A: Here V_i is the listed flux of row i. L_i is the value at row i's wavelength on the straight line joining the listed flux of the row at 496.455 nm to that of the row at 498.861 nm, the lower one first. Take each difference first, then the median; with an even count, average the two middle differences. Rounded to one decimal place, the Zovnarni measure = -1.3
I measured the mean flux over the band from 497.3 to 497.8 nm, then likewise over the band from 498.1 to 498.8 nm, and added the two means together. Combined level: 22.4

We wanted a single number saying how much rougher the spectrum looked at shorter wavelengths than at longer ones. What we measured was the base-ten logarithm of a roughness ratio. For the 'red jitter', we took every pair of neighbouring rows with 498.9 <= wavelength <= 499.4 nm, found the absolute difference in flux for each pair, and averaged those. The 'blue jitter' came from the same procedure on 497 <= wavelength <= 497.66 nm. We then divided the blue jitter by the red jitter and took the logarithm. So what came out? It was -0.19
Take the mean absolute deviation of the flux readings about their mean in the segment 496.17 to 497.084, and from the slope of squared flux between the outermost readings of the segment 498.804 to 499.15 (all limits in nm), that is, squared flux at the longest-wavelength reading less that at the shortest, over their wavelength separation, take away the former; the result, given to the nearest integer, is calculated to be 153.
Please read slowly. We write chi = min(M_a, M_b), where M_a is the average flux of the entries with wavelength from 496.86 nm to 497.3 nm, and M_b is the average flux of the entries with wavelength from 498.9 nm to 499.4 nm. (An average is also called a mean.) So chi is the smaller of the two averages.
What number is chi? 10.2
